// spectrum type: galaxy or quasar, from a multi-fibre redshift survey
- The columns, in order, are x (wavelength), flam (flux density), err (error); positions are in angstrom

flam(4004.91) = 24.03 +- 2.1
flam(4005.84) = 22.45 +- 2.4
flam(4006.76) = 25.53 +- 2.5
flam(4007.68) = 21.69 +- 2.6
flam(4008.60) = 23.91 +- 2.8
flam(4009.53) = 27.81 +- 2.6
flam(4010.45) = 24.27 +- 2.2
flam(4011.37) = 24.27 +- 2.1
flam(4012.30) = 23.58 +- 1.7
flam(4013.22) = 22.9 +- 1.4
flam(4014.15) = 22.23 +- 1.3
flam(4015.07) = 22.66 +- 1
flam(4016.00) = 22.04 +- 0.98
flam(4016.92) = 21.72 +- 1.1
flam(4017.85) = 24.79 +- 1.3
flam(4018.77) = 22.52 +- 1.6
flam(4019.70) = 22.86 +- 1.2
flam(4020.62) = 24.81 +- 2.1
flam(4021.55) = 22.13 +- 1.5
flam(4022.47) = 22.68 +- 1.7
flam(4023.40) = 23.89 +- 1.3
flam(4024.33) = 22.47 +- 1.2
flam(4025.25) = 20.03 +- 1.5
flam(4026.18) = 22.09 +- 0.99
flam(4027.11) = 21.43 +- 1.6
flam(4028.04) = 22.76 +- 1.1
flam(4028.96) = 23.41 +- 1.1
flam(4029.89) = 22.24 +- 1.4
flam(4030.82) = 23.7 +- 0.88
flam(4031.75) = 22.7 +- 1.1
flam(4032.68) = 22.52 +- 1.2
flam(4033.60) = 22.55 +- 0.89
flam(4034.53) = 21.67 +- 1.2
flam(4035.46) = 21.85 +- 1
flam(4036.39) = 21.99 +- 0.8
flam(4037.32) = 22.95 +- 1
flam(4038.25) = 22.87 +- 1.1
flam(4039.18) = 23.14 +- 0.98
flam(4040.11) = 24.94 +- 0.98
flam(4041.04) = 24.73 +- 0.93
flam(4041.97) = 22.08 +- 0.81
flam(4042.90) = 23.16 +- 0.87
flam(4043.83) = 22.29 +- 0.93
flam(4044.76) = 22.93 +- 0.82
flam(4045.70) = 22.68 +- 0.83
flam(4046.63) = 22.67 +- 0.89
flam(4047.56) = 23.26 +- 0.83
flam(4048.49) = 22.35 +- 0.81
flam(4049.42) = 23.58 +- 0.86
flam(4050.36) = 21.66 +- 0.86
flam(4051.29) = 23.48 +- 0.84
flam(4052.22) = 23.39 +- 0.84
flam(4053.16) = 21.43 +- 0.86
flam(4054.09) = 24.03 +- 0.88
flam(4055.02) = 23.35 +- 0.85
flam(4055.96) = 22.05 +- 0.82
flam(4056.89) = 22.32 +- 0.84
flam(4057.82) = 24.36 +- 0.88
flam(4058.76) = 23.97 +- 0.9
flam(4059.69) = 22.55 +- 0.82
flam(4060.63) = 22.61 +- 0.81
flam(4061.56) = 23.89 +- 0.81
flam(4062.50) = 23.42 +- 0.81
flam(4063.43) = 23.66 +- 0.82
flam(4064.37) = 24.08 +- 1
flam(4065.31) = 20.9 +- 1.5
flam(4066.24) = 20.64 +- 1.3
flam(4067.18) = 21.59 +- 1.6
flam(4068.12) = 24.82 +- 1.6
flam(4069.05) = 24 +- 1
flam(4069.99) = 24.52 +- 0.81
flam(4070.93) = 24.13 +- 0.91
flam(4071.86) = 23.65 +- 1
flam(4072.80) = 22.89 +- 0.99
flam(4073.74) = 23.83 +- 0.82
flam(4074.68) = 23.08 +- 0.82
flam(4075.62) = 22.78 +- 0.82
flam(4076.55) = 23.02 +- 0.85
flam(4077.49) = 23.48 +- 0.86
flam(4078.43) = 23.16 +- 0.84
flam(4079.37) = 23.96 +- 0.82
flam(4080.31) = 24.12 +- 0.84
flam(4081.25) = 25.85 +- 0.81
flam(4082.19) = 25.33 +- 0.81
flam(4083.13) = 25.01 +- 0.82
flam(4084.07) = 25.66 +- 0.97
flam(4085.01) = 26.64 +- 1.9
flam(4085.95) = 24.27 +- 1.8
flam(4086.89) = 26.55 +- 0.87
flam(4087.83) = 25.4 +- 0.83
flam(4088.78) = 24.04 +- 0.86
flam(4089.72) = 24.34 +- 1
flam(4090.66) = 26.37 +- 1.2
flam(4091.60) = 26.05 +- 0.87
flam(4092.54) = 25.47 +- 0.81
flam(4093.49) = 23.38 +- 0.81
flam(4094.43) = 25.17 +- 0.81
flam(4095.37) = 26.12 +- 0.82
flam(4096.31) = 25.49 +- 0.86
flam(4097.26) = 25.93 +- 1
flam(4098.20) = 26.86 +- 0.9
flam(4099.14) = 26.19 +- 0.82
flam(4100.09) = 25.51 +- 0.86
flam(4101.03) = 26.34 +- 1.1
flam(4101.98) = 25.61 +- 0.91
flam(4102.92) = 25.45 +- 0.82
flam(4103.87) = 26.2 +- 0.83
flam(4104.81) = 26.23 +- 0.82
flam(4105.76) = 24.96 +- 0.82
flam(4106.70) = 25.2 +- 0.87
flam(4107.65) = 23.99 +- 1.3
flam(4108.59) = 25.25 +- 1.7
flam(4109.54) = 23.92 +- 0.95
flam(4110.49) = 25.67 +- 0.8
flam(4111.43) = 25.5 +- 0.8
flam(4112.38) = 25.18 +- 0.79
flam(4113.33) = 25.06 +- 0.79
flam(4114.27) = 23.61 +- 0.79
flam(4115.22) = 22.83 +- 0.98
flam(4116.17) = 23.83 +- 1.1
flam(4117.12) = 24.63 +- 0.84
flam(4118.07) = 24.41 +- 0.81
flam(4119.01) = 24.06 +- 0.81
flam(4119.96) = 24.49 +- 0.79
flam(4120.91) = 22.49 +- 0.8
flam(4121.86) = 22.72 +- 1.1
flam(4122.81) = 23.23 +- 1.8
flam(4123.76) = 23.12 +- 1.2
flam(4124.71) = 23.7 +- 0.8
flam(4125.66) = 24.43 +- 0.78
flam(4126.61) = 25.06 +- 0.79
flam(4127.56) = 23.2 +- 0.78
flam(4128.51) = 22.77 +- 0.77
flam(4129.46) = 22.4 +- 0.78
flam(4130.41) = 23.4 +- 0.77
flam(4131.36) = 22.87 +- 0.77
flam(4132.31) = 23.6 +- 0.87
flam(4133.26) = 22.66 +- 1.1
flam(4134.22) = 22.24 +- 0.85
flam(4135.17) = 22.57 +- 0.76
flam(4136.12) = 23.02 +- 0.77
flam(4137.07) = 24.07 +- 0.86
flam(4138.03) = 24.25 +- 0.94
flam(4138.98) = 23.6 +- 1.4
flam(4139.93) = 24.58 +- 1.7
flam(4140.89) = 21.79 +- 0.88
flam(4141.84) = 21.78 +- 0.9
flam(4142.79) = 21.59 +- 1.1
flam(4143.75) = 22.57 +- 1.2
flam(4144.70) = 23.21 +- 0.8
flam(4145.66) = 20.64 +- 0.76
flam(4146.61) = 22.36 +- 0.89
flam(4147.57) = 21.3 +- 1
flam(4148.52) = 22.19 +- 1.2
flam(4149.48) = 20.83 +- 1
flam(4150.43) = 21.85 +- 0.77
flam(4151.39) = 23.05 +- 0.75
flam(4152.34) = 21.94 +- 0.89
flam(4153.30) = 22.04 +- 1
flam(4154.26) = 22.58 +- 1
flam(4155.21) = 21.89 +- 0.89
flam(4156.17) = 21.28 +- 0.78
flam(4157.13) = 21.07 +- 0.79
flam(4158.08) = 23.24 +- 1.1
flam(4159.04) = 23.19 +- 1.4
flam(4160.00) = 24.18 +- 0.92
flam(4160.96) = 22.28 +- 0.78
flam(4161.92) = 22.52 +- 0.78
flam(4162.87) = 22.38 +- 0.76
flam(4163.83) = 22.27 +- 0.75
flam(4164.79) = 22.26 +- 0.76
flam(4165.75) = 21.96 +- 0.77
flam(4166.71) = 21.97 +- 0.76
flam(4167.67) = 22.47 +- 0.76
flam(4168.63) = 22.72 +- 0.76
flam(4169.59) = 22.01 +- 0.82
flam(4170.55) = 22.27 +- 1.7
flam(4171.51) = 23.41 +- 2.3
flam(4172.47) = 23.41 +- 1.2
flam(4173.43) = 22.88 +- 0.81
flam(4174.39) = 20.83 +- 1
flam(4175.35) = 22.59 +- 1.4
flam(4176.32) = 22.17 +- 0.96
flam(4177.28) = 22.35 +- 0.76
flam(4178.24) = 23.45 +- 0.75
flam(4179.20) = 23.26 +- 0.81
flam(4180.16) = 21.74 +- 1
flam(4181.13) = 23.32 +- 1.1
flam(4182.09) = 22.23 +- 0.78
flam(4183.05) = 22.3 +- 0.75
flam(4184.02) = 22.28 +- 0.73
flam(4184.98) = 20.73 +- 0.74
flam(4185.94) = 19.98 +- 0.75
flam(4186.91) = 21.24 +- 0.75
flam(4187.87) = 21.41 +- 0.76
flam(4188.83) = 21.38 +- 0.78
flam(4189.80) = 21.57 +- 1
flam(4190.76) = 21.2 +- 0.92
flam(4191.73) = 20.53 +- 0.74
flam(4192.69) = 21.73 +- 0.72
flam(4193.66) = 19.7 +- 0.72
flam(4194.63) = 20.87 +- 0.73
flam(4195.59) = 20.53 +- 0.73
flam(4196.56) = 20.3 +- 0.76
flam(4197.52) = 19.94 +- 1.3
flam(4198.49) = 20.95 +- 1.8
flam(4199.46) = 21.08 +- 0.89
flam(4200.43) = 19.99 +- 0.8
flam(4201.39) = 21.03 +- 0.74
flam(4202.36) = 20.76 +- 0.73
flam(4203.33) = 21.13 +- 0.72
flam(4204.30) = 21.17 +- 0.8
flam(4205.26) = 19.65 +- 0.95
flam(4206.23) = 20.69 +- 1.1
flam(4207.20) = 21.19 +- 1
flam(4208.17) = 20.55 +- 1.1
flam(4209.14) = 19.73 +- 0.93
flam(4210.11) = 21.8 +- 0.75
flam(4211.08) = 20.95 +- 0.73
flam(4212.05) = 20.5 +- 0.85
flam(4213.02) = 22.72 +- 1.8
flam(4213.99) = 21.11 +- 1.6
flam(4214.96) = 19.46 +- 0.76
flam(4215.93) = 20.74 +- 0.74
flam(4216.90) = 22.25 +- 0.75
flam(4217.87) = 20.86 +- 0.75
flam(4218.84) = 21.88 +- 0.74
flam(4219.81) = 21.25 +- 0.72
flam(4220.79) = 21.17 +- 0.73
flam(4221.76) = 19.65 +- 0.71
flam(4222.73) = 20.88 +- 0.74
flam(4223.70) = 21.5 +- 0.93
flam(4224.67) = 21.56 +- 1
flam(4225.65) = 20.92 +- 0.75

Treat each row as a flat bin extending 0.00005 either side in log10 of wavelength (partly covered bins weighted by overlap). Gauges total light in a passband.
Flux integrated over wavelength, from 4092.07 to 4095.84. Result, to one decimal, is 94.4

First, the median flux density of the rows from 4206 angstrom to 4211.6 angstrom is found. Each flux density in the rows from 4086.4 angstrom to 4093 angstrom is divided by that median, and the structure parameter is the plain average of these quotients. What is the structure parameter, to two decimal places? 1.22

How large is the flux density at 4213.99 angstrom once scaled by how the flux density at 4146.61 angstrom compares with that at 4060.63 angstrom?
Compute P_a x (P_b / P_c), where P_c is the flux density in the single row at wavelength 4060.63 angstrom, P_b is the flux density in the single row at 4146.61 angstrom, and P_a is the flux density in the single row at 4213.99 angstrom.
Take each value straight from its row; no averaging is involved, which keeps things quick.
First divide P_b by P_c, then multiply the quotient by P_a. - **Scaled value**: 20.9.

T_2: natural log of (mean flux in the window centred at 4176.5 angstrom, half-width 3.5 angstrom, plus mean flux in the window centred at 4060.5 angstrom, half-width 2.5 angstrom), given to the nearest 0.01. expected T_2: 3.82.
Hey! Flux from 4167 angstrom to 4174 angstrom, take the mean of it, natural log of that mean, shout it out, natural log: 3.12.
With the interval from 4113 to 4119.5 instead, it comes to 3.18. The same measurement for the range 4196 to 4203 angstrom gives 3.02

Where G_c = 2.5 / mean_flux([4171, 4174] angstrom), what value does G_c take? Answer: 0.108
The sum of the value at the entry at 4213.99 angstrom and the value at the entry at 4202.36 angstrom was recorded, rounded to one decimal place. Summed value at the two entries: 41.9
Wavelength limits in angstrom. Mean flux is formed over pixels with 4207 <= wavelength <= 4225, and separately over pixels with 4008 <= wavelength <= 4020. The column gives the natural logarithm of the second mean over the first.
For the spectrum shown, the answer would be 0.11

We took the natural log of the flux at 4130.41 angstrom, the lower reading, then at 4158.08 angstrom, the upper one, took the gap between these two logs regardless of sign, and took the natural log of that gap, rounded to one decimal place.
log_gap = -5.0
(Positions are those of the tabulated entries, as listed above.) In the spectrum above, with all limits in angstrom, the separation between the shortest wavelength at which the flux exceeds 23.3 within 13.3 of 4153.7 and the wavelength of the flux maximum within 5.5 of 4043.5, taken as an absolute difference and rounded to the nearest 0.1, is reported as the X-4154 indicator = 119.9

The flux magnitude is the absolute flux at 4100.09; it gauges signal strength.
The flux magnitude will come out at 25.5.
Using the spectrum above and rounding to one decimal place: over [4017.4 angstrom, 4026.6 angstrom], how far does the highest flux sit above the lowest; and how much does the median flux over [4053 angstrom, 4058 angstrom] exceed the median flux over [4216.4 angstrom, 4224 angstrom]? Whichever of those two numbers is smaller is 1.6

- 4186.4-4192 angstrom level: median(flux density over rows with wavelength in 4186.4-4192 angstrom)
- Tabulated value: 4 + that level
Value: 25.3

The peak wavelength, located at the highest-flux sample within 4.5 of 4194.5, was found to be 4192.69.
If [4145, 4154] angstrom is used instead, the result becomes 4151.39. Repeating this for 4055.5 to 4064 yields 4057.82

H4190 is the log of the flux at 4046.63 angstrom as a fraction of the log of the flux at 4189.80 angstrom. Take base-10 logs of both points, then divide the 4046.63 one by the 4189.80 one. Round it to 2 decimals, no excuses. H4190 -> 1.02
